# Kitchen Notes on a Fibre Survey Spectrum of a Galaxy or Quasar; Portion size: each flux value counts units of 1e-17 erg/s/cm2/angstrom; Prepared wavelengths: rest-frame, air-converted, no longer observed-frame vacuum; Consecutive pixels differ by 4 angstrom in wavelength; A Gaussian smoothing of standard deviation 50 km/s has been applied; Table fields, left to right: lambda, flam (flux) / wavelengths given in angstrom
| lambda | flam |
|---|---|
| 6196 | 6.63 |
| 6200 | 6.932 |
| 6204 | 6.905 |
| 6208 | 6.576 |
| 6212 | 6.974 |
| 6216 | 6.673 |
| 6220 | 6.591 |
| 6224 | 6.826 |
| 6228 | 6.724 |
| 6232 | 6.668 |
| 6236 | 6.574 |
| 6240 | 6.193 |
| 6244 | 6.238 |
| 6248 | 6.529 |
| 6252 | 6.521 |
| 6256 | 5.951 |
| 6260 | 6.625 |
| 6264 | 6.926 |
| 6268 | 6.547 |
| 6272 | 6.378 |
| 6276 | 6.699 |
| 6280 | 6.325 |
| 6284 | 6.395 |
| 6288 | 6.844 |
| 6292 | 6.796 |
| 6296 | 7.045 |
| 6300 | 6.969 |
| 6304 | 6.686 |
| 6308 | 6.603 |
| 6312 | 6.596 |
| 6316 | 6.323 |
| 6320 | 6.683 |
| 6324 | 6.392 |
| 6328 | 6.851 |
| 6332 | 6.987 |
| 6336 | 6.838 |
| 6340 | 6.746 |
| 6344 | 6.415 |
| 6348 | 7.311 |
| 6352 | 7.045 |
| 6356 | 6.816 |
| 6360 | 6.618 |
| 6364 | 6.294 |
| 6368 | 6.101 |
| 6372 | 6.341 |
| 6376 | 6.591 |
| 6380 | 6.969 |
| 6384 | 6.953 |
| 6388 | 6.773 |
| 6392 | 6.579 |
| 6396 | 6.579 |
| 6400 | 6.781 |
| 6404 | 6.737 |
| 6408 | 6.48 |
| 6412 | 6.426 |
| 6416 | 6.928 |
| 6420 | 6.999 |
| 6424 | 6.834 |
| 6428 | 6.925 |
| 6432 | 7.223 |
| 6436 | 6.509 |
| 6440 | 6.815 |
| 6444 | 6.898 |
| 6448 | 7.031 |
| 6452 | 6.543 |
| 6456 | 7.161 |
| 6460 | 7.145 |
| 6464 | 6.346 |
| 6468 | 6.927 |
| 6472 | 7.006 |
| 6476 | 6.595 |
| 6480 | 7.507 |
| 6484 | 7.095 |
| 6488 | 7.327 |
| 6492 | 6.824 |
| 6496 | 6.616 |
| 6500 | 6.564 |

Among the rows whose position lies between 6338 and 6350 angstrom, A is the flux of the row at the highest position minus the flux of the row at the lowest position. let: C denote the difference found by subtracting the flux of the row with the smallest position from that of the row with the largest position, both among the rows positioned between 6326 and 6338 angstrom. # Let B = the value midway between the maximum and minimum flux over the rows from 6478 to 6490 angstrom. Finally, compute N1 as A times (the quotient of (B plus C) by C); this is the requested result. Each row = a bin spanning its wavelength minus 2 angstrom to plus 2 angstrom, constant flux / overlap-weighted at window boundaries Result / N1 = -317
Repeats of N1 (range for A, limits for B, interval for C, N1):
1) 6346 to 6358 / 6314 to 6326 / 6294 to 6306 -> 8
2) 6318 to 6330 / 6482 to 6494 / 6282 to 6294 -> 3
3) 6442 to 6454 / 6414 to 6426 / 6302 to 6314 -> 27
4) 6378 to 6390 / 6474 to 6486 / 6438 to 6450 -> -7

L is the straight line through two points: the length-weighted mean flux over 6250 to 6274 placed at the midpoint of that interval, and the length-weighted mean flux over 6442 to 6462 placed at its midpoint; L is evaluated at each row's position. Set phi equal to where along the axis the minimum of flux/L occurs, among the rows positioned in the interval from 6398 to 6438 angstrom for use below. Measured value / 6412 angstrom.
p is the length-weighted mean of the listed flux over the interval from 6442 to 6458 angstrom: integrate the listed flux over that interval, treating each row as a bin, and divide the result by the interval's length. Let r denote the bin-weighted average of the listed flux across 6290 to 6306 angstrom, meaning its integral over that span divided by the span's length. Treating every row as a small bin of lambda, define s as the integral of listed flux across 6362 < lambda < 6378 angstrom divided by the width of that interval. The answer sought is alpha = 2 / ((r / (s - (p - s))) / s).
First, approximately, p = 6.91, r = 6.87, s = 6.33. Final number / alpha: 10.60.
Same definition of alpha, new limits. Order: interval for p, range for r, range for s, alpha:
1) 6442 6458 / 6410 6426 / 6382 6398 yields 12.92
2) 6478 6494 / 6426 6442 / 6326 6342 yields 13.02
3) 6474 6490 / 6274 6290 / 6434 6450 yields 13.48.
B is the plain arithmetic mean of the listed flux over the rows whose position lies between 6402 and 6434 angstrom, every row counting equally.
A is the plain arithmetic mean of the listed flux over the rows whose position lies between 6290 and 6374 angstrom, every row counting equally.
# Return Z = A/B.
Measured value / 0.98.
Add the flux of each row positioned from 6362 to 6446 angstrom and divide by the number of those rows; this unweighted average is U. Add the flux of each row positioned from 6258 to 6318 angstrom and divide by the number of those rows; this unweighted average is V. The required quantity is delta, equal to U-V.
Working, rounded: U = 6.70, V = 6.65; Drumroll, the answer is 0.1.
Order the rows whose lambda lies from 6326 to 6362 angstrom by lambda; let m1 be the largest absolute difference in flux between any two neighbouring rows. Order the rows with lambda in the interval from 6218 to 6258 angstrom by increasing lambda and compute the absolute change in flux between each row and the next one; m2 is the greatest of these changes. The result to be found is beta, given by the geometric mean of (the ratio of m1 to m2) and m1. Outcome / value 1.19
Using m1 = 0.90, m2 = 0.57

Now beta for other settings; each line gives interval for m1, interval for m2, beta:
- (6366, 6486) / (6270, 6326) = 1.36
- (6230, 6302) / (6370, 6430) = 0.95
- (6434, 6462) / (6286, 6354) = 0.65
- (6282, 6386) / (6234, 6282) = 1.09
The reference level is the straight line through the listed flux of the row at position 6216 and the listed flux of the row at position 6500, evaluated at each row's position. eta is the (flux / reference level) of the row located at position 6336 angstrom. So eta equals 1.03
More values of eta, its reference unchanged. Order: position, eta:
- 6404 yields 1.02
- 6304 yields 1.01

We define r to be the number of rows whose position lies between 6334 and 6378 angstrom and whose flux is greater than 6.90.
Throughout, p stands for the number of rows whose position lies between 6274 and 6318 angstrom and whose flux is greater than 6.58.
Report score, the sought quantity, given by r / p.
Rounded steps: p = 8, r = 2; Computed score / 0.25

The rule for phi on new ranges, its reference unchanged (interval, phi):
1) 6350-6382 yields 6368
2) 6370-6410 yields 6372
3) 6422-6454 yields 6452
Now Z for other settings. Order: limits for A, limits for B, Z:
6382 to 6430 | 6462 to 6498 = 0.98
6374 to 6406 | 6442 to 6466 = 0.98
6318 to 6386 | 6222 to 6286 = 1.03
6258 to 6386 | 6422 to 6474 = 0.97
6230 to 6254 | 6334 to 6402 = 0.96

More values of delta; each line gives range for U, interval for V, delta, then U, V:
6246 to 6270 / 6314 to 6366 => -0.2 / 6.52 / 6.72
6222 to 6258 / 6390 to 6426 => -0.2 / 6.47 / 6.70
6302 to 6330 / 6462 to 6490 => -0.4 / 6.59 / 6.97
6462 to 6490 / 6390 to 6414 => 0.4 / 6.97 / 6.60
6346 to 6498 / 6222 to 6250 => 0.3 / 6.81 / 6.54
